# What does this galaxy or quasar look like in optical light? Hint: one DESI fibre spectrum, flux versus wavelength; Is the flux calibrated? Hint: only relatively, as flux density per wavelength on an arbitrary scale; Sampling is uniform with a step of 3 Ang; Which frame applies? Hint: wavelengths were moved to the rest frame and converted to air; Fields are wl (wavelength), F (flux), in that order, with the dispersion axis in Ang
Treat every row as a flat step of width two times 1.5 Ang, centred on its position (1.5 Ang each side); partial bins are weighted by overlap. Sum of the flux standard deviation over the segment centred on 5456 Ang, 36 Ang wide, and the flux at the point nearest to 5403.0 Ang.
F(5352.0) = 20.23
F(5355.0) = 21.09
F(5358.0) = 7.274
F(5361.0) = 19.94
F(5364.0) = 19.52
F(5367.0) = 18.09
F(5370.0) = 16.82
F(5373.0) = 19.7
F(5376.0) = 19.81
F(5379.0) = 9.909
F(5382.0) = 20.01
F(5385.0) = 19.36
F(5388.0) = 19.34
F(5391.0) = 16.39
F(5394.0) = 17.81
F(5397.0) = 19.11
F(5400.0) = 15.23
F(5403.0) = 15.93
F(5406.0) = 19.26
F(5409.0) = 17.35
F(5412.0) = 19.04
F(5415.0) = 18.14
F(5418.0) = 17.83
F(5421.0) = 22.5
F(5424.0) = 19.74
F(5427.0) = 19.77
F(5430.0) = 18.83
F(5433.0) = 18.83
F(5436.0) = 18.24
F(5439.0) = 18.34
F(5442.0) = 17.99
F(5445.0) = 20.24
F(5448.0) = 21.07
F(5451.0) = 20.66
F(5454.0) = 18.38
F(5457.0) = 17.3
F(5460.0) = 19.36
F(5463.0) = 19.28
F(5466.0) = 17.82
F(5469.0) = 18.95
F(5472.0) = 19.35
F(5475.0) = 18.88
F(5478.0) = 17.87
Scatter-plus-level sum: 17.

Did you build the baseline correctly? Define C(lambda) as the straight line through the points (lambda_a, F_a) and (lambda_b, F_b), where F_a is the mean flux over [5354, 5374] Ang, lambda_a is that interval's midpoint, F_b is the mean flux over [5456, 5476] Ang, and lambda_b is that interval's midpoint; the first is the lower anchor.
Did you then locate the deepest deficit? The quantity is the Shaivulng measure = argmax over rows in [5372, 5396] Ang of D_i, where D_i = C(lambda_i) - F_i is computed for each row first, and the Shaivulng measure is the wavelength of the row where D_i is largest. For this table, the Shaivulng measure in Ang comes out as 5379.0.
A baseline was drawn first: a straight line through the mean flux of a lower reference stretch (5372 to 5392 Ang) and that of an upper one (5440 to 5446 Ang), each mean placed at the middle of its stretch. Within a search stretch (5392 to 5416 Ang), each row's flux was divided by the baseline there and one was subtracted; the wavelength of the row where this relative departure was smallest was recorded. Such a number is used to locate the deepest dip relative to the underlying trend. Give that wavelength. 5400.0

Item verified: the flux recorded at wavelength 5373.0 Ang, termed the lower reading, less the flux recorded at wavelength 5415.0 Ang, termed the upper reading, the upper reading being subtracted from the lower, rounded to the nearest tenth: 1.6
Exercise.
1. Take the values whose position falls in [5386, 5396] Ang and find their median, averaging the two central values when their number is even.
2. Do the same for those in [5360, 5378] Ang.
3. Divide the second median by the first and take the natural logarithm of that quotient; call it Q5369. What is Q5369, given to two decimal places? 0.10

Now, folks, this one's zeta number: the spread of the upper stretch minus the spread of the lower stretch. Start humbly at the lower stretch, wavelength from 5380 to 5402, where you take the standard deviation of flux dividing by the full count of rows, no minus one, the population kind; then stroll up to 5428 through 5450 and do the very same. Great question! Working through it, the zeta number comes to -0.6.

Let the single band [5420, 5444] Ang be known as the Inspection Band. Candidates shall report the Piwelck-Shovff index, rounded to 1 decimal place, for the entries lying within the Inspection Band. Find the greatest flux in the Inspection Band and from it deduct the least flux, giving 4.5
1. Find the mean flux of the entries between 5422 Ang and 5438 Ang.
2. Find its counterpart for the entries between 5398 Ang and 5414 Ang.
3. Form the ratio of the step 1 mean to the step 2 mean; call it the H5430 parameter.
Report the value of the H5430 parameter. 1.10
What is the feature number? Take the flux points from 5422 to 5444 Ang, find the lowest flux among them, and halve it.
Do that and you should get 9.0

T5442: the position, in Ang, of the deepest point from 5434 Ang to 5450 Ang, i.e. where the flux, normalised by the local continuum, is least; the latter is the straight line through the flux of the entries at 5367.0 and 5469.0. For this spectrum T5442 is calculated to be 5442.0 Ang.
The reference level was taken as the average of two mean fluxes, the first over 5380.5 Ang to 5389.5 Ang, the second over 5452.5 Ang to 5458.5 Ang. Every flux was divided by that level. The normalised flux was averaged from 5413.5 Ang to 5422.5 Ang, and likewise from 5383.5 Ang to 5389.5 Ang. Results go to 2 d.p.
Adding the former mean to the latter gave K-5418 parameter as 2.08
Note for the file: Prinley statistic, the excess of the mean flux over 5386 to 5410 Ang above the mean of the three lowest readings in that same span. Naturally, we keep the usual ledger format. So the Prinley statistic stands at 1.7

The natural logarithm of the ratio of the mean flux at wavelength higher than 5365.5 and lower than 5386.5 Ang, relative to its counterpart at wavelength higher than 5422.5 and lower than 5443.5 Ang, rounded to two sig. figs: -0.063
